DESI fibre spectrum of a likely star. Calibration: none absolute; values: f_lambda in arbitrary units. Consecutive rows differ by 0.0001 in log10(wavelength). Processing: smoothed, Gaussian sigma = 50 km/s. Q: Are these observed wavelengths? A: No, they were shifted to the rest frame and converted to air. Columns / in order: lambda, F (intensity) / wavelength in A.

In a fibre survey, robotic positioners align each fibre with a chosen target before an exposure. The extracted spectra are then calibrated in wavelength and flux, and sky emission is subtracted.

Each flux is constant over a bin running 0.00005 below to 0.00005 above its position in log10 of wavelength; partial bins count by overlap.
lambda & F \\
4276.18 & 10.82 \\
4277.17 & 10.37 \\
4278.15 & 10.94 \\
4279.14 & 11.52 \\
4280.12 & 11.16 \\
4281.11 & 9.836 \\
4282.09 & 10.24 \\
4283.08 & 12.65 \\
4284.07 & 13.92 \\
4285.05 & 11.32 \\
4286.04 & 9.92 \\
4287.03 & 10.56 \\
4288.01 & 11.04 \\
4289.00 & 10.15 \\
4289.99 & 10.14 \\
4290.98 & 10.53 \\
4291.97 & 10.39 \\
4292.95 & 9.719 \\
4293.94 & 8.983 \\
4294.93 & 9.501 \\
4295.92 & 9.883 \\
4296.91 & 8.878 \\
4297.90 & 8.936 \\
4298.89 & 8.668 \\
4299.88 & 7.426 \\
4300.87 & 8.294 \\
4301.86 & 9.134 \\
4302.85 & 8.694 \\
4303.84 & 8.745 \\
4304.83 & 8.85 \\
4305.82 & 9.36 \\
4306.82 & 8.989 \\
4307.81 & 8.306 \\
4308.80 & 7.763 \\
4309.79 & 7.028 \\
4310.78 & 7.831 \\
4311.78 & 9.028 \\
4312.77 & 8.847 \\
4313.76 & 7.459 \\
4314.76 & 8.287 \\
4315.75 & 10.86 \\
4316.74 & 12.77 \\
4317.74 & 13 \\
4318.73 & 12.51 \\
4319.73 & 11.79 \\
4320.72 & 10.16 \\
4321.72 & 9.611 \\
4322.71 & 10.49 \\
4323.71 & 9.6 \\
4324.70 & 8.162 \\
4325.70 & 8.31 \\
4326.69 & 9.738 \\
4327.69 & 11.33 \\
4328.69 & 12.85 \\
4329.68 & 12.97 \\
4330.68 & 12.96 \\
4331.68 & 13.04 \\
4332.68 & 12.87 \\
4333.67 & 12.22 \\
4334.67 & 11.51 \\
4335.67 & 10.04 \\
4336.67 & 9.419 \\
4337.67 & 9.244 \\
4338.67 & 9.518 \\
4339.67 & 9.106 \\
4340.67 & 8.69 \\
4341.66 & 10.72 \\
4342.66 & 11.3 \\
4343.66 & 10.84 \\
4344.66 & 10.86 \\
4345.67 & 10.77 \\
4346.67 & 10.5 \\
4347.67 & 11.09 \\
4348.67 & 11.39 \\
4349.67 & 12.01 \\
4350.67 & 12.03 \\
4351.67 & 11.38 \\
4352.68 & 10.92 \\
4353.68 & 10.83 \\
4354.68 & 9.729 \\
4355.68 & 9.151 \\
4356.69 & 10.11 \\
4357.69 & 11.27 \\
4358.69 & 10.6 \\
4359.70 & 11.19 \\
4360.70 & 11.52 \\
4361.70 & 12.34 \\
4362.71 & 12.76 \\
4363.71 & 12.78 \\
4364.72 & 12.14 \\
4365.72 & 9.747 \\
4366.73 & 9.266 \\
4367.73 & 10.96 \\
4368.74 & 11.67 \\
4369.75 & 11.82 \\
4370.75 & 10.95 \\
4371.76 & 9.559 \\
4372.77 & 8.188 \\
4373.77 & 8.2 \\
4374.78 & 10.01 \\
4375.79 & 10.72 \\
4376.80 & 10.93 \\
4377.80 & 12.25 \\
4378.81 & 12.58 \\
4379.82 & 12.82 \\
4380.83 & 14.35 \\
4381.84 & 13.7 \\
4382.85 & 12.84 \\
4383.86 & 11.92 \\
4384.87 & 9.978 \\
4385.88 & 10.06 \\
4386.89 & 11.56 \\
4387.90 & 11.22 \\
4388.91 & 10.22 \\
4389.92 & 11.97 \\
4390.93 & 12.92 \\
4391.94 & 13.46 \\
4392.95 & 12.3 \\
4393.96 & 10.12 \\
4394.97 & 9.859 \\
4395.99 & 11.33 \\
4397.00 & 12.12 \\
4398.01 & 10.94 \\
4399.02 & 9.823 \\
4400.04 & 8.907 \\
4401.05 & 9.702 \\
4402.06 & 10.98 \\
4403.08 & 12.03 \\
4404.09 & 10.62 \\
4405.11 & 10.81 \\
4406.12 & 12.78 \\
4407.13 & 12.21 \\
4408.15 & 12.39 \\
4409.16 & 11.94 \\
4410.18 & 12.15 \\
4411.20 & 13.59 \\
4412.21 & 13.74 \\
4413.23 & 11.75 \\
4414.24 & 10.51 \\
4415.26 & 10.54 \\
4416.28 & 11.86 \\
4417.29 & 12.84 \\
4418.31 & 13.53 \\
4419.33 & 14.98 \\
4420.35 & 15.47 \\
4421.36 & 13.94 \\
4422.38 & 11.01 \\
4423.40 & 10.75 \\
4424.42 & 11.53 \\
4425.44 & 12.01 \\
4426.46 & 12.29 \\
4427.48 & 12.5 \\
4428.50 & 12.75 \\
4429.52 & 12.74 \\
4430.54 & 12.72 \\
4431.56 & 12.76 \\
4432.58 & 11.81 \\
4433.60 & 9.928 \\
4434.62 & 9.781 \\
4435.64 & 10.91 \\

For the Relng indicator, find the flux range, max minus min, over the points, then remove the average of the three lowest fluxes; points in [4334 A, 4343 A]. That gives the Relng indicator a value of -6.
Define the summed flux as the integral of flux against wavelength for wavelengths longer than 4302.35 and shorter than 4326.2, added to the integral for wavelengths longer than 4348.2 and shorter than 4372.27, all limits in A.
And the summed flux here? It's 492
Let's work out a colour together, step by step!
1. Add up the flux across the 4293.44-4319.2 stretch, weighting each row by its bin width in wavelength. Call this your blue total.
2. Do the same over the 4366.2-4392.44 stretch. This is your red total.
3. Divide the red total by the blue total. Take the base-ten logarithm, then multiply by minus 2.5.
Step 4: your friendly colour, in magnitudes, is -0.25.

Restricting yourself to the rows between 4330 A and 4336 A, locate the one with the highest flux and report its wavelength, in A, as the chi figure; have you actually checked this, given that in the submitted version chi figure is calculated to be 4331.68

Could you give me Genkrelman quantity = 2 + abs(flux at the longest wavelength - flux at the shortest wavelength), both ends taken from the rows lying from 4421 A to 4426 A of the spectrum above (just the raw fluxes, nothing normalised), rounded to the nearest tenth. 3.9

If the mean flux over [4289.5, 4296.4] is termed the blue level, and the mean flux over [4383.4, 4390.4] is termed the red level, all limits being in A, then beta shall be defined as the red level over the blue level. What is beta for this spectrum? 1.11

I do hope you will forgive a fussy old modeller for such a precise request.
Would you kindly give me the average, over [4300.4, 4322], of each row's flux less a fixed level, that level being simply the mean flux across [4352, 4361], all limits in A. -1.2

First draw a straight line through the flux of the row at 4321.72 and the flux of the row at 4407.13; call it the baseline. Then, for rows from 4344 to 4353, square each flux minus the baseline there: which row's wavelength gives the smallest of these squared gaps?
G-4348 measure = 4346.67 A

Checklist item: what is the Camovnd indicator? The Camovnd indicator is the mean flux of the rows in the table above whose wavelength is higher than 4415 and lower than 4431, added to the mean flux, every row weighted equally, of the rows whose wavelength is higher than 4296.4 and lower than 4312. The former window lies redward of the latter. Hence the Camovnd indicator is 21.1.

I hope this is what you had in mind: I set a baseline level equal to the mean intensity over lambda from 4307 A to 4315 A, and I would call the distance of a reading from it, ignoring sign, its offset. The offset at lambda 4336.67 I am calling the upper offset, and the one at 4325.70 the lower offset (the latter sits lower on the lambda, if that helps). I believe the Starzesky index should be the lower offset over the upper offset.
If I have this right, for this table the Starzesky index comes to 0.2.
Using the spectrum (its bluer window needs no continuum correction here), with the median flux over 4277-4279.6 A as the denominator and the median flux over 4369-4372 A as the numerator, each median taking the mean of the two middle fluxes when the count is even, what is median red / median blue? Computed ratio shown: 1.00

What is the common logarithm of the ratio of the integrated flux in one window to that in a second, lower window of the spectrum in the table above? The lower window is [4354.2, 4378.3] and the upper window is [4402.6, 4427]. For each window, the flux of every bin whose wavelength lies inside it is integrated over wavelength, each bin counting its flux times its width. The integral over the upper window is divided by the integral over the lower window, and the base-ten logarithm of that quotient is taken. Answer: 0.064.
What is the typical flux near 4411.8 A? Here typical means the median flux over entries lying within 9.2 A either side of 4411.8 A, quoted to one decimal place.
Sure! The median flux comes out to 12.2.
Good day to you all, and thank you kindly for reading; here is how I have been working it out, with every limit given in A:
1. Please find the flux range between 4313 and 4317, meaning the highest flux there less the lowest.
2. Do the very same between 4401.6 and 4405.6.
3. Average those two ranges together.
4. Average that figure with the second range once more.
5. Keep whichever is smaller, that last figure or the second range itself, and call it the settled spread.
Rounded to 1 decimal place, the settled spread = 1.4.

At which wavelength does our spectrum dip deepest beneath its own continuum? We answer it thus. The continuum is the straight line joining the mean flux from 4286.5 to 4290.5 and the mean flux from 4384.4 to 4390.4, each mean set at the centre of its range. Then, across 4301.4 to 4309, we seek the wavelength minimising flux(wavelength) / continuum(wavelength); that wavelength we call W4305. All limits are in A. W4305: 4308.80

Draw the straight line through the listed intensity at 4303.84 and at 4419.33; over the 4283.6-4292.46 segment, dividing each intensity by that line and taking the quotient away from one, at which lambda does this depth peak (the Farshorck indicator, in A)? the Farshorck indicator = 4289.99 A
